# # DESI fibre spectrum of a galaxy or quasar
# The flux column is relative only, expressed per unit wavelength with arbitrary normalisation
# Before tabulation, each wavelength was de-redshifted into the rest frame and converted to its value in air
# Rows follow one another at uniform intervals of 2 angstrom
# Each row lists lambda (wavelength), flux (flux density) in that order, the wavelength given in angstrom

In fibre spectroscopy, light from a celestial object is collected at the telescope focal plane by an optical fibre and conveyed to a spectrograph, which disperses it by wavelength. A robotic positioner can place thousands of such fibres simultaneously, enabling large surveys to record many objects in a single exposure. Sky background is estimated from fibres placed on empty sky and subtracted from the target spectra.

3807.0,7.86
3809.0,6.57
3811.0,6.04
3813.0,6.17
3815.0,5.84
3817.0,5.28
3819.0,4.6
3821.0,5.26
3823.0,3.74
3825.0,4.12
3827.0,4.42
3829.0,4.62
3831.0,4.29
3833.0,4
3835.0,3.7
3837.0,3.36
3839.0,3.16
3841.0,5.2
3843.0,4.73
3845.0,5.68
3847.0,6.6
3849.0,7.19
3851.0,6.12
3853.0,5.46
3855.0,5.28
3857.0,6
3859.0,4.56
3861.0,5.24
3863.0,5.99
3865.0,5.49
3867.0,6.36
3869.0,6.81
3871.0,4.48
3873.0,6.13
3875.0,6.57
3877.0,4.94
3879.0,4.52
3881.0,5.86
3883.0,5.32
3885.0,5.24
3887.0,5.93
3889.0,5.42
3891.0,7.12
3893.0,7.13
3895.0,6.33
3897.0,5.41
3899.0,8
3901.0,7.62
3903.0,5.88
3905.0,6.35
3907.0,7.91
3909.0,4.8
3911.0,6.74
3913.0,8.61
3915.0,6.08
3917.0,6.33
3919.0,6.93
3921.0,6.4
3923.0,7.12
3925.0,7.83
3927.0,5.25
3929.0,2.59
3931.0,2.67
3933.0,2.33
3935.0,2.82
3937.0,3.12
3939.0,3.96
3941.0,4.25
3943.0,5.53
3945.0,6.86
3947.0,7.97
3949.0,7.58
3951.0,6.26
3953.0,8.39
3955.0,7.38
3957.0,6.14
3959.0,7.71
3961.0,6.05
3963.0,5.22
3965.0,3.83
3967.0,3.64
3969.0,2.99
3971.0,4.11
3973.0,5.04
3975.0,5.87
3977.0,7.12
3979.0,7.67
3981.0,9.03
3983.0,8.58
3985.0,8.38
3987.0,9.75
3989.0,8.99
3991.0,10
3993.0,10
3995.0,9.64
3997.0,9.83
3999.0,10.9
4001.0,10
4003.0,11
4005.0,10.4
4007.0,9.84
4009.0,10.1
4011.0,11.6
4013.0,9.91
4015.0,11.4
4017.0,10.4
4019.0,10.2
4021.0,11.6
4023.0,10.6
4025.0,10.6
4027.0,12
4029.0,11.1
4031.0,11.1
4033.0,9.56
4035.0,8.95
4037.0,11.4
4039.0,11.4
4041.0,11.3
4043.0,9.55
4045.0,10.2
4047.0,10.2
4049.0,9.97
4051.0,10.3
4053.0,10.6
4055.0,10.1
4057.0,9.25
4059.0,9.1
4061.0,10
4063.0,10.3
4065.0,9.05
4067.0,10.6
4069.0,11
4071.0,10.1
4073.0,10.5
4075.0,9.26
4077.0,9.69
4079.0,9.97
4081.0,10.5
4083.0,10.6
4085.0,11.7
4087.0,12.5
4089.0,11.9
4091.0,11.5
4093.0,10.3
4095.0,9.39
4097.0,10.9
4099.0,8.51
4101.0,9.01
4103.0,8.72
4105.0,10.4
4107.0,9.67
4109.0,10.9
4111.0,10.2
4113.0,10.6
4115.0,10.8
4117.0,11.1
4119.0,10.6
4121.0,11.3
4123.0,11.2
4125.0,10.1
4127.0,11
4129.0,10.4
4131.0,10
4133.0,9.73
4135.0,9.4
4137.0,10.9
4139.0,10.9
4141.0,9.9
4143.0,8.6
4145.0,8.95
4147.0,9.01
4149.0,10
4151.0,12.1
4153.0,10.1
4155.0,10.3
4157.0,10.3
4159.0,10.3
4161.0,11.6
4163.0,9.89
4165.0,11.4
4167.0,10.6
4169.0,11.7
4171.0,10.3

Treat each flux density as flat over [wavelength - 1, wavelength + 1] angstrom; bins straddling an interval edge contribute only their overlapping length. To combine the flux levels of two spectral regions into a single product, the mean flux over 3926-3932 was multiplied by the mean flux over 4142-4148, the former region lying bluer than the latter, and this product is 31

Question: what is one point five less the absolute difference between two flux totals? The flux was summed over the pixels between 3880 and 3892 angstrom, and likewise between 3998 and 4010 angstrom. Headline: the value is -26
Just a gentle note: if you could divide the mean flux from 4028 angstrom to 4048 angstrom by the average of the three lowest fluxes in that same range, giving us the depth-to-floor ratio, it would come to 1.12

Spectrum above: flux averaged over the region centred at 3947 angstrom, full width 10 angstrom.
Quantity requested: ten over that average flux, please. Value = 1.46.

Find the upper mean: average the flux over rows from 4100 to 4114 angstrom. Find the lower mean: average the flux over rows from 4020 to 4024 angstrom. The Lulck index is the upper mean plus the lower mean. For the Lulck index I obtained 21.0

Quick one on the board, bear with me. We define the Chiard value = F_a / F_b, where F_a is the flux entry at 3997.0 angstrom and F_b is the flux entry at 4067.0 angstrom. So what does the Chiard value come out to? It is 0.93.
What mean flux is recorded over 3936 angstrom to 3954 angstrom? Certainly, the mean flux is 6.0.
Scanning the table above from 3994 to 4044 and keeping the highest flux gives 12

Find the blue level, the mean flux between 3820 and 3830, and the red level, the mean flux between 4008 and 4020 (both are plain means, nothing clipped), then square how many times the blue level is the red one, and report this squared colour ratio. 0.17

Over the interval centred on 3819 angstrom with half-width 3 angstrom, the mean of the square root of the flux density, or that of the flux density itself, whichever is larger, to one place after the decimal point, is 5.0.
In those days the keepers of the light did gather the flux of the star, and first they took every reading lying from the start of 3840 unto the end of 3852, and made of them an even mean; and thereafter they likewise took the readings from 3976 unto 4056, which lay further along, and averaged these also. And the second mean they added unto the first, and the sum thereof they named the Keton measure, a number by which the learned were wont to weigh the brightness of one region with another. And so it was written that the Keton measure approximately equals 16.1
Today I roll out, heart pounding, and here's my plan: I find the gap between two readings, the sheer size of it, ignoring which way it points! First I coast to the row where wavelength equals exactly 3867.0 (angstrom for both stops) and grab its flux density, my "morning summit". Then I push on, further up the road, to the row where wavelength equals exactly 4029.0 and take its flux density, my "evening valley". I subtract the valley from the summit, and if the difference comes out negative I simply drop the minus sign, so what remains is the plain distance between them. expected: 4.7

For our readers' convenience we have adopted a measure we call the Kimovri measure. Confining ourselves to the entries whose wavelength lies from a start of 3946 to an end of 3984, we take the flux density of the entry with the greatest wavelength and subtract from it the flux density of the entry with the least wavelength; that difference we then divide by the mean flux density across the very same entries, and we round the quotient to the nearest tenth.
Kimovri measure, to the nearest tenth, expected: 0.1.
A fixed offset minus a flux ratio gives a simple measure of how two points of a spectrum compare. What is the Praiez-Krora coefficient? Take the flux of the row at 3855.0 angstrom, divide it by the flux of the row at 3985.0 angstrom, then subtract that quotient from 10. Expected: 9.37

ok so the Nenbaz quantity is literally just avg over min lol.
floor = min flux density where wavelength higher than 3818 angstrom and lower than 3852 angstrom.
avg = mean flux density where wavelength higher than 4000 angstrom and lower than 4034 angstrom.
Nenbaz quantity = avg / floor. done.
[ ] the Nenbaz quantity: 3.4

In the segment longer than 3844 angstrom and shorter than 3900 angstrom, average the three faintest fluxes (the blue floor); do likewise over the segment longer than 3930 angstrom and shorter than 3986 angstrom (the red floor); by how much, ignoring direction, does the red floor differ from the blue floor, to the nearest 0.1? 1.9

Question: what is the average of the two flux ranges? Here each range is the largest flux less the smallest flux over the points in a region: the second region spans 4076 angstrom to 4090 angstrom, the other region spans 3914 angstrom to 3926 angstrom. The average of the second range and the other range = 2.28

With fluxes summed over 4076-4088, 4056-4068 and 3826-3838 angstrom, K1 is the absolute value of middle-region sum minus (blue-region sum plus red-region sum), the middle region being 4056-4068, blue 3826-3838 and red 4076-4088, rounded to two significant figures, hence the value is 31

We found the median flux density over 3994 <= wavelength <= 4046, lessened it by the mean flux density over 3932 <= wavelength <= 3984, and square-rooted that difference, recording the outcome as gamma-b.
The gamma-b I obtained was 2.18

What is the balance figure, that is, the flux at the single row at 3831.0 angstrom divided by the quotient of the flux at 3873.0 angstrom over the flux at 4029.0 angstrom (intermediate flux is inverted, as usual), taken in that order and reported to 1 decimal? 7.8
